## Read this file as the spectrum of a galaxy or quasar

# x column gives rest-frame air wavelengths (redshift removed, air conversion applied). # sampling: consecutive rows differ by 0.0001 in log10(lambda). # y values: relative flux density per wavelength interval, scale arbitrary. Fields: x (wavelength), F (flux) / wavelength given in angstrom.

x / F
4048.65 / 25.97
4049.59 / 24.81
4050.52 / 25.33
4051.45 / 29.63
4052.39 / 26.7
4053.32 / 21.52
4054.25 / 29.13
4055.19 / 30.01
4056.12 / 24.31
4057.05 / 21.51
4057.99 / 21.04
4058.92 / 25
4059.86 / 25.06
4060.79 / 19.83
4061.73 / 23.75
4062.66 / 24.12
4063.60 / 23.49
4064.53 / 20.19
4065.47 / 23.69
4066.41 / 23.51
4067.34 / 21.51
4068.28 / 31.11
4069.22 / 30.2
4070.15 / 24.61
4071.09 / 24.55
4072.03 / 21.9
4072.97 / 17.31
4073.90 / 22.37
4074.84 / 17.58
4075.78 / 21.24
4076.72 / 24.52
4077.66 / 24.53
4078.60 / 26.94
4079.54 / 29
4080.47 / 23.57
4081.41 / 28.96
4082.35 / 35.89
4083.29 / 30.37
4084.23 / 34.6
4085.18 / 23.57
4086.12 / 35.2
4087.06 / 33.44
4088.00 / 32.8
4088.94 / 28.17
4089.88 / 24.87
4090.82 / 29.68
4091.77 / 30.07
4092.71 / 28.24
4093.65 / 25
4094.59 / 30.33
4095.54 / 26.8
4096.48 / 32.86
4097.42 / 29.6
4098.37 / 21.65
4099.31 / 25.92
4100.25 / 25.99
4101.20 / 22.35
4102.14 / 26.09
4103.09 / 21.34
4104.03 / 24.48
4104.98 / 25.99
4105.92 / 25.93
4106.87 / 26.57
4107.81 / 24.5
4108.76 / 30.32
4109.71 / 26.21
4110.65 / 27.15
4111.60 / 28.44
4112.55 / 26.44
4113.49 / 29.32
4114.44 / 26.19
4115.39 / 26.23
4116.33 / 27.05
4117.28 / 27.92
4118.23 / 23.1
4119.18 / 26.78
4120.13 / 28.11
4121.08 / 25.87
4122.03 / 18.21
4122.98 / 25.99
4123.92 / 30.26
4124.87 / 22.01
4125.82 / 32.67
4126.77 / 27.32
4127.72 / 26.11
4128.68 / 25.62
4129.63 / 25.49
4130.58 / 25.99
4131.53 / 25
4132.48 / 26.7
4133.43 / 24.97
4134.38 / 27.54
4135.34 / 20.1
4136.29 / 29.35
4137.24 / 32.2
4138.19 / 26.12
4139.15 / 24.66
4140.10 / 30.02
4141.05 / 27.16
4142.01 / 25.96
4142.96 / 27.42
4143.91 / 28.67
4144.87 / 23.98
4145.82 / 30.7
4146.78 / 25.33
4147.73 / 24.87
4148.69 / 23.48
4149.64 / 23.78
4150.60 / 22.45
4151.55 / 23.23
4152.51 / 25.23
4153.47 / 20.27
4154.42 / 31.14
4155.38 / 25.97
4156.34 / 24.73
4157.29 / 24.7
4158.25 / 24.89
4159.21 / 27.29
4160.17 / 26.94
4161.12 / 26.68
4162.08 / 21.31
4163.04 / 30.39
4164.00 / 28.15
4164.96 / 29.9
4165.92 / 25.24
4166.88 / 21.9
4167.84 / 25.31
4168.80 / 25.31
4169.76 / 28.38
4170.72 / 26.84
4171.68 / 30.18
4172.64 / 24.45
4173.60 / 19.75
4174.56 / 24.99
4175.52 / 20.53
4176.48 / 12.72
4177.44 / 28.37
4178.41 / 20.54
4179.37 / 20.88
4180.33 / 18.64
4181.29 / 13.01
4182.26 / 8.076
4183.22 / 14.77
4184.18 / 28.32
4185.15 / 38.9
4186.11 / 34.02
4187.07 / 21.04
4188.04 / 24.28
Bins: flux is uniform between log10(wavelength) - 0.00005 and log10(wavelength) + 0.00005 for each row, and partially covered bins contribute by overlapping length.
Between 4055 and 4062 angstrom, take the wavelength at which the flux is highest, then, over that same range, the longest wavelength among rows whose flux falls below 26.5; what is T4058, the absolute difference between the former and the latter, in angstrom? 6.5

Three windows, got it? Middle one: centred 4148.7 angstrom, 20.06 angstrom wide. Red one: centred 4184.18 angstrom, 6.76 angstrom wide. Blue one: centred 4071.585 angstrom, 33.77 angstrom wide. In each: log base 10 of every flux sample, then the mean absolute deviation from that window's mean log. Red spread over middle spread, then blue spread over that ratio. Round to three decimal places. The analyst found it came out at 0.011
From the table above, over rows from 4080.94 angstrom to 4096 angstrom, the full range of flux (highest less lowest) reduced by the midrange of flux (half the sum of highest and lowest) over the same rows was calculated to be -17.4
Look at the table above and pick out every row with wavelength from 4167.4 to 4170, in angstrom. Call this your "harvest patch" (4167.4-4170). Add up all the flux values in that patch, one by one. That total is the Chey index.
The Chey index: 79.0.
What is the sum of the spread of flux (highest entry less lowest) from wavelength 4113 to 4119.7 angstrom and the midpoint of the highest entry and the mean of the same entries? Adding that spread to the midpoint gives 34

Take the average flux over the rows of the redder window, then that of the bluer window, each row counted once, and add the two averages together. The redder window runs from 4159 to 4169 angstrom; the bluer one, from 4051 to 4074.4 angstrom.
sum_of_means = 50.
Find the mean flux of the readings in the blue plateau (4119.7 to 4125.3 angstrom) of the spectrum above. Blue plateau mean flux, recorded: 25.1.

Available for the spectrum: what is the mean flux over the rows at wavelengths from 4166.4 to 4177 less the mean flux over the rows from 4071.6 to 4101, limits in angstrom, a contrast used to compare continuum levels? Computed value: -3.5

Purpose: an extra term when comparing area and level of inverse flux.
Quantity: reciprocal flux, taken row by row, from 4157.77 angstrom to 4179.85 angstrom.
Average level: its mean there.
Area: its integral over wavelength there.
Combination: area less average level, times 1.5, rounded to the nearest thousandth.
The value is 1.321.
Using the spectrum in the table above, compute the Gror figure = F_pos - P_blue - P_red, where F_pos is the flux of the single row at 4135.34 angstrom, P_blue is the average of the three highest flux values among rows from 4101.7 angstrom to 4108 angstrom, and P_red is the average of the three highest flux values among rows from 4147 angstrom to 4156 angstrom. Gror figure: -33.6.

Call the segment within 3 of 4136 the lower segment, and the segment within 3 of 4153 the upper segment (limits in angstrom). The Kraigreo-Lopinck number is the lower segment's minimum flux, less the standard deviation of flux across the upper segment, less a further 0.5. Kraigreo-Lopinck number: 16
